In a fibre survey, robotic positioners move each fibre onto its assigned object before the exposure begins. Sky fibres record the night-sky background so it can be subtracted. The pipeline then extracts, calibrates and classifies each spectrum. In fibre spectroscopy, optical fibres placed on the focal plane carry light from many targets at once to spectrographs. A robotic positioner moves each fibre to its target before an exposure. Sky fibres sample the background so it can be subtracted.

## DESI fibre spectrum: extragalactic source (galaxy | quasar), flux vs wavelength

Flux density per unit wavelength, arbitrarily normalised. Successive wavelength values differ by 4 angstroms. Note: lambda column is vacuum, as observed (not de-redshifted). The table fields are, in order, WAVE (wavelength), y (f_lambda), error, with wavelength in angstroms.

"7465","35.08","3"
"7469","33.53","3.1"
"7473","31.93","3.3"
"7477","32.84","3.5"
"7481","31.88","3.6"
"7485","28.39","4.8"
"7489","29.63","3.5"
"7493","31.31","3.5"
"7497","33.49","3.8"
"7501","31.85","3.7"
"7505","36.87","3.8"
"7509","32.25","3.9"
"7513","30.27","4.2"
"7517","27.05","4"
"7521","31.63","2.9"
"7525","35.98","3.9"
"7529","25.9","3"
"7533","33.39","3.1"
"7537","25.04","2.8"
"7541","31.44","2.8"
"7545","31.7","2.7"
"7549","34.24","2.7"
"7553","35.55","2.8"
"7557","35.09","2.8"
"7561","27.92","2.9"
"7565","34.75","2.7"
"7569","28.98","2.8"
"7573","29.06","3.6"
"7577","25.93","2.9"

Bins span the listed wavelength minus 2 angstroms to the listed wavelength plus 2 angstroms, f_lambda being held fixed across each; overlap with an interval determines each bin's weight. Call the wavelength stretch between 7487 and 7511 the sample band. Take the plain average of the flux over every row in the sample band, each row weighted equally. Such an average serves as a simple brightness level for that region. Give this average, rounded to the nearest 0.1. 32.6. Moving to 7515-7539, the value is 29.8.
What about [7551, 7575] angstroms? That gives 31.9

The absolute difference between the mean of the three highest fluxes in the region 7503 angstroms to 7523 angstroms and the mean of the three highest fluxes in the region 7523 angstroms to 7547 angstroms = 0.11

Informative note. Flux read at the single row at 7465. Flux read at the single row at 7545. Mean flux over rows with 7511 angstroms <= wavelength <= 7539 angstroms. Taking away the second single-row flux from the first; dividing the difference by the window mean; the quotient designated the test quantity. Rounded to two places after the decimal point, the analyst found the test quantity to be 0.11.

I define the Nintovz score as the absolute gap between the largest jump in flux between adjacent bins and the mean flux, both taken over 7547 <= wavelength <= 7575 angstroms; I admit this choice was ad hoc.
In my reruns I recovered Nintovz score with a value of 25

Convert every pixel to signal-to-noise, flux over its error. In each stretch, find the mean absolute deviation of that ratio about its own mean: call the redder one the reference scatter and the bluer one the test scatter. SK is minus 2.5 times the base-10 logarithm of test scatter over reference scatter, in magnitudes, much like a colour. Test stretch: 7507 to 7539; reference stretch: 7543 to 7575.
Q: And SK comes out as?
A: 0.3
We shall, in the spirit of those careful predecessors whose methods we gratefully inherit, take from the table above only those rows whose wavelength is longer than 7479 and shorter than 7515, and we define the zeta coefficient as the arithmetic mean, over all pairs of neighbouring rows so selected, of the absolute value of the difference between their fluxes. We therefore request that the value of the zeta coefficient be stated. 2.7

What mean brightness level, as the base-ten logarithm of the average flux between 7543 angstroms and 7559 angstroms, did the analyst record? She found 1.53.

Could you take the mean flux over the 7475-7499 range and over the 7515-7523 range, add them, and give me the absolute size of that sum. 60.6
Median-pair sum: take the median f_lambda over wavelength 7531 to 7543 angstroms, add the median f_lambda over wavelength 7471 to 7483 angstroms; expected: 63.4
